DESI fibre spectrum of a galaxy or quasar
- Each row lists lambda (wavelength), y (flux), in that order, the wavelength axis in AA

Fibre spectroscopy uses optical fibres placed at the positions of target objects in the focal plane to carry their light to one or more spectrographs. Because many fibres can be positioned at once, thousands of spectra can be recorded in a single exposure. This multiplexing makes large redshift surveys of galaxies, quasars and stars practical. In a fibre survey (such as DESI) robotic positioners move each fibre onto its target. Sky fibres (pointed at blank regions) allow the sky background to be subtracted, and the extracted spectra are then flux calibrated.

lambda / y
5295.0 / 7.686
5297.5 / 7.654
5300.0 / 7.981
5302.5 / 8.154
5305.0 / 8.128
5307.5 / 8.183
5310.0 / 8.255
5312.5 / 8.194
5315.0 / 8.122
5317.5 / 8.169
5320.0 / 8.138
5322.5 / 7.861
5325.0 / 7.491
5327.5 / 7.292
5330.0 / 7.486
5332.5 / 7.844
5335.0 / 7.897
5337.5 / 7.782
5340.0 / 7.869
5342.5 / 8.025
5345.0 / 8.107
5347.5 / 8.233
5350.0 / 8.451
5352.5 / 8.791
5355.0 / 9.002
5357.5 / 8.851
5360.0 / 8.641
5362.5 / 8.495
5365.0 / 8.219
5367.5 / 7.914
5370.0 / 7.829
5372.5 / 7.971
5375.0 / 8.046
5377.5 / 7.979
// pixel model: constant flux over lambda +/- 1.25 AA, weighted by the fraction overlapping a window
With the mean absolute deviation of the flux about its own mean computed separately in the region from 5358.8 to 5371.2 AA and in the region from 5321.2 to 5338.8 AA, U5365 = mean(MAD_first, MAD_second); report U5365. 0.24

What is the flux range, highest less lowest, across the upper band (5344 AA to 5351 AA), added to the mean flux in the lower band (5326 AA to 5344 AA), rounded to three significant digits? 8.09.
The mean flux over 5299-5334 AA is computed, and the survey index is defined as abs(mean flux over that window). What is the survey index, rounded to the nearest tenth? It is 7.9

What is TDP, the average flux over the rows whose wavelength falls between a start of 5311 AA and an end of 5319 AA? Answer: 8.16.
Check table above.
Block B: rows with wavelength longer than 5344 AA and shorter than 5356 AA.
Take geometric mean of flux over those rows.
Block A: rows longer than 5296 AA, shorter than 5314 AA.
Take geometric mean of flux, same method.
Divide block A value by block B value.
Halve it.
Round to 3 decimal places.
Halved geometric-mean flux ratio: 0.474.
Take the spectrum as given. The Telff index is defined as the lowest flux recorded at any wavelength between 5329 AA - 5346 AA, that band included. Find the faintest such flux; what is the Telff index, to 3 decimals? 7.486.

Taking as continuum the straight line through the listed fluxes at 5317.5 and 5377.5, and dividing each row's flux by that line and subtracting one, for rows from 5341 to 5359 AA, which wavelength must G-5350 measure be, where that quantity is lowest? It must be 5342.5 AA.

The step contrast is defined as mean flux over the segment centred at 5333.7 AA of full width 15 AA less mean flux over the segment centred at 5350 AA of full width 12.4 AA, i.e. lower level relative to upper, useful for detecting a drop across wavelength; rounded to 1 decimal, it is -0.8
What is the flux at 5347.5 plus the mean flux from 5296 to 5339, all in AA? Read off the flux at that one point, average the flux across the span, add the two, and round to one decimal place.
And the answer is 16.2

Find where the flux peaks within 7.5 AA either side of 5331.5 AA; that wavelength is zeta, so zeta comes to 5335.0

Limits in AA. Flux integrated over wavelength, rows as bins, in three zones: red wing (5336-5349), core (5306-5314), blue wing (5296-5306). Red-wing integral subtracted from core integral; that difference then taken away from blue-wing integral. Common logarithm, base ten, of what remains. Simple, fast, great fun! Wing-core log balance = 2.07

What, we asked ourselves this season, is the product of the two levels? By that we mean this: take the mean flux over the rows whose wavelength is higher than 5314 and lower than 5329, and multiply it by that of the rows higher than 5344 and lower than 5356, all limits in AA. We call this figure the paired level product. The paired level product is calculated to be 67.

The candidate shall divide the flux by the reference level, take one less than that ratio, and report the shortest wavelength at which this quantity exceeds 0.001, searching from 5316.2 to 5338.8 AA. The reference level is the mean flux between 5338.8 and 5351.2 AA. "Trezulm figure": 5317.5 AA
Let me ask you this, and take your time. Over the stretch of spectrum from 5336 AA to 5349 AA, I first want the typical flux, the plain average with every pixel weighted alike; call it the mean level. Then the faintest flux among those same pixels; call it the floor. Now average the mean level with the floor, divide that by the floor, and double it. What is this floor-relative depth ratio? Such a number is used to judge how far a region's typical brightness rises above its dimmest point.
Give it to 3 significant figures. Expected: 2.03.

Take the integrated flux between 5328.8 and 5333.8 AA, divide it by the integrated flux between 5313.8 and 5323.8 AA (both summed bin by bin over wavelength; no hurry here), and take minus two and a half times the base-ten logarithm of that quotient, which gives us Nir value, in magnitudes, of 0.8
